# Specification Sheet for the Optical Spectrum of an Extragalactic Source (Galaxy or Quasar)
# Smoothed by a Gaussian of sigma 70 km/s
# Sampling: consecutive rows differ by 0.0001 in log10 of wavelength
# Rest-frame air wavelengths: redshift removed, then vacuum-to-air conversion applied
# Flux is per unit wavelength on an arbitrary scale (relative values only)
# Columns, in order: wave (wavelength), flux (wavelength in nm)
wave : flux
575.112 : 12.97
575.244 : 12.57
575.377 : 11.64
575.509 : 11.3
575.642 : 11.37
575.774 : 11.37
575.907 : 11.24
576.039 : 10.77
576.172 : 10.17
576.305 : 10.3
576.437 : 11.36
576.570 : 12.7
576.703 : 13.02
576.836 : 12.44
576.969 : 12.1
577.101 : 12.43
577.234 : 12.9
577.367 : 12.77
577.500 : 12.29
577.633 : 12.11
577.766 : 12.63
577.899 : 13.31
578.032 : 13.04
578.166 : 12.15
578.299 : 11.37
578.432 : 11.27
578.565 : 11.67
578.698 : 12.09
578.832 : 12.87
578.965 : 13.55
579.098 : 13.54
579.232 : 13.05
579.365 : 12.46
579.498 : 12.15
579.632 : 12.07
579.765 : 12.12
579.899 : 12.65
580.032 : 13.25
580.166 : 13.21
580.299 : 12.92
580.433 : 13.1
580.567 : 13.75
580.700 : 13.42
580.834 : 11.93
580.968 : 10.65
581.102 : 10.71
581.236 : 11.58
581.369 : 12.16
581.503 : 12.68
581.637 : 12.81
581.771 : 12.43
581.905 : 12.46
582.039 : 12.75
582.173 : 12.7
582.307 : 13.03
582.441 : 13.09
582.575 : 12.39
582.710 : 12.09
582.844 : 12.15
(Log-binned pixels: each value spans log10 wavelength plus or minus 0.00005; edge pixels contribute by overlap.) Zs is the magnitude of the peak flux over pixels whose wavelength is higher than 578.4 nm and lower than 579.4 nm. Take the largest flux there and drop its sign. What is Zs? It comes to 13.55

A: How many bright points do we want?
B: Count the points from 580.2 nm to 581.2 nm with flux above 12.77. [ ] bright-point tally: 4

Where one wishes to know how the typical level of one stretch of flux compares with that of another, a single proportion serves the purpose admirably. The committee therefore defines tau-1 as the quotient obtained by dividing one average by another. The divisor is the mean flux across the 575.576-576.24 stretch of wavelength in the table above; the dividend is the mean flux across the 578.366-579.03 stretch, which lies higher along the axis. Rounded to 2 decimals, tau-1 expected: 1.12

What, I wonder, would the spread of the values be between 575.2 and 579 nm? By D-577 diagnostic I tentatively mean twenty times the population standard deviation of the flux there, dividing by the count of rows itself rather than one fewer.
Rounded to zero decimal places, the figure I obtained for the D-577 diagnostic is 17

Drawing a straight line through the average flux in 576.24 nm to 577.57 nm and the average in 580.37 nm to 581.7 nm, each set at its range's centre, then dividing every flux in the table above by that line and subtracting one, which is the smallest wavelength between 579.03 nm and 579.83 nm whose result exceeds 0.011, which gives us 579.098 nm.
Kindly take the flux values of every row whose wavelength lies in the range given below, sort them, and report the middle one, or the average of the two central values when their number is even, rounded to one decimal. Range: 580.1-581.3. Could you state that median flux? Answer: 12.9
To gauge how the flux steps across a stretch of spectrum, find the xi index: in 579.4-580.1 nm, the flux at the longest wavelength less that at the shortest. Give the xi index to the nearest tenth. 1.1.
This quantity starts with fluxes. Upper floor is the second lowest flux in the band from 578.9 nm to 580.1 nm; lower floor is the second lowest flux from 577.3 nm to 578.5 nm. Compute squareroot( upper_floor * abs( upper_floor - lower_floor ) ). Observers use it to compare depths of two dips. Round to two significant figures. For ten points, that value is 3.0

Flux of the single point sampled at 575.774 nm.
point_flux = 11.37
